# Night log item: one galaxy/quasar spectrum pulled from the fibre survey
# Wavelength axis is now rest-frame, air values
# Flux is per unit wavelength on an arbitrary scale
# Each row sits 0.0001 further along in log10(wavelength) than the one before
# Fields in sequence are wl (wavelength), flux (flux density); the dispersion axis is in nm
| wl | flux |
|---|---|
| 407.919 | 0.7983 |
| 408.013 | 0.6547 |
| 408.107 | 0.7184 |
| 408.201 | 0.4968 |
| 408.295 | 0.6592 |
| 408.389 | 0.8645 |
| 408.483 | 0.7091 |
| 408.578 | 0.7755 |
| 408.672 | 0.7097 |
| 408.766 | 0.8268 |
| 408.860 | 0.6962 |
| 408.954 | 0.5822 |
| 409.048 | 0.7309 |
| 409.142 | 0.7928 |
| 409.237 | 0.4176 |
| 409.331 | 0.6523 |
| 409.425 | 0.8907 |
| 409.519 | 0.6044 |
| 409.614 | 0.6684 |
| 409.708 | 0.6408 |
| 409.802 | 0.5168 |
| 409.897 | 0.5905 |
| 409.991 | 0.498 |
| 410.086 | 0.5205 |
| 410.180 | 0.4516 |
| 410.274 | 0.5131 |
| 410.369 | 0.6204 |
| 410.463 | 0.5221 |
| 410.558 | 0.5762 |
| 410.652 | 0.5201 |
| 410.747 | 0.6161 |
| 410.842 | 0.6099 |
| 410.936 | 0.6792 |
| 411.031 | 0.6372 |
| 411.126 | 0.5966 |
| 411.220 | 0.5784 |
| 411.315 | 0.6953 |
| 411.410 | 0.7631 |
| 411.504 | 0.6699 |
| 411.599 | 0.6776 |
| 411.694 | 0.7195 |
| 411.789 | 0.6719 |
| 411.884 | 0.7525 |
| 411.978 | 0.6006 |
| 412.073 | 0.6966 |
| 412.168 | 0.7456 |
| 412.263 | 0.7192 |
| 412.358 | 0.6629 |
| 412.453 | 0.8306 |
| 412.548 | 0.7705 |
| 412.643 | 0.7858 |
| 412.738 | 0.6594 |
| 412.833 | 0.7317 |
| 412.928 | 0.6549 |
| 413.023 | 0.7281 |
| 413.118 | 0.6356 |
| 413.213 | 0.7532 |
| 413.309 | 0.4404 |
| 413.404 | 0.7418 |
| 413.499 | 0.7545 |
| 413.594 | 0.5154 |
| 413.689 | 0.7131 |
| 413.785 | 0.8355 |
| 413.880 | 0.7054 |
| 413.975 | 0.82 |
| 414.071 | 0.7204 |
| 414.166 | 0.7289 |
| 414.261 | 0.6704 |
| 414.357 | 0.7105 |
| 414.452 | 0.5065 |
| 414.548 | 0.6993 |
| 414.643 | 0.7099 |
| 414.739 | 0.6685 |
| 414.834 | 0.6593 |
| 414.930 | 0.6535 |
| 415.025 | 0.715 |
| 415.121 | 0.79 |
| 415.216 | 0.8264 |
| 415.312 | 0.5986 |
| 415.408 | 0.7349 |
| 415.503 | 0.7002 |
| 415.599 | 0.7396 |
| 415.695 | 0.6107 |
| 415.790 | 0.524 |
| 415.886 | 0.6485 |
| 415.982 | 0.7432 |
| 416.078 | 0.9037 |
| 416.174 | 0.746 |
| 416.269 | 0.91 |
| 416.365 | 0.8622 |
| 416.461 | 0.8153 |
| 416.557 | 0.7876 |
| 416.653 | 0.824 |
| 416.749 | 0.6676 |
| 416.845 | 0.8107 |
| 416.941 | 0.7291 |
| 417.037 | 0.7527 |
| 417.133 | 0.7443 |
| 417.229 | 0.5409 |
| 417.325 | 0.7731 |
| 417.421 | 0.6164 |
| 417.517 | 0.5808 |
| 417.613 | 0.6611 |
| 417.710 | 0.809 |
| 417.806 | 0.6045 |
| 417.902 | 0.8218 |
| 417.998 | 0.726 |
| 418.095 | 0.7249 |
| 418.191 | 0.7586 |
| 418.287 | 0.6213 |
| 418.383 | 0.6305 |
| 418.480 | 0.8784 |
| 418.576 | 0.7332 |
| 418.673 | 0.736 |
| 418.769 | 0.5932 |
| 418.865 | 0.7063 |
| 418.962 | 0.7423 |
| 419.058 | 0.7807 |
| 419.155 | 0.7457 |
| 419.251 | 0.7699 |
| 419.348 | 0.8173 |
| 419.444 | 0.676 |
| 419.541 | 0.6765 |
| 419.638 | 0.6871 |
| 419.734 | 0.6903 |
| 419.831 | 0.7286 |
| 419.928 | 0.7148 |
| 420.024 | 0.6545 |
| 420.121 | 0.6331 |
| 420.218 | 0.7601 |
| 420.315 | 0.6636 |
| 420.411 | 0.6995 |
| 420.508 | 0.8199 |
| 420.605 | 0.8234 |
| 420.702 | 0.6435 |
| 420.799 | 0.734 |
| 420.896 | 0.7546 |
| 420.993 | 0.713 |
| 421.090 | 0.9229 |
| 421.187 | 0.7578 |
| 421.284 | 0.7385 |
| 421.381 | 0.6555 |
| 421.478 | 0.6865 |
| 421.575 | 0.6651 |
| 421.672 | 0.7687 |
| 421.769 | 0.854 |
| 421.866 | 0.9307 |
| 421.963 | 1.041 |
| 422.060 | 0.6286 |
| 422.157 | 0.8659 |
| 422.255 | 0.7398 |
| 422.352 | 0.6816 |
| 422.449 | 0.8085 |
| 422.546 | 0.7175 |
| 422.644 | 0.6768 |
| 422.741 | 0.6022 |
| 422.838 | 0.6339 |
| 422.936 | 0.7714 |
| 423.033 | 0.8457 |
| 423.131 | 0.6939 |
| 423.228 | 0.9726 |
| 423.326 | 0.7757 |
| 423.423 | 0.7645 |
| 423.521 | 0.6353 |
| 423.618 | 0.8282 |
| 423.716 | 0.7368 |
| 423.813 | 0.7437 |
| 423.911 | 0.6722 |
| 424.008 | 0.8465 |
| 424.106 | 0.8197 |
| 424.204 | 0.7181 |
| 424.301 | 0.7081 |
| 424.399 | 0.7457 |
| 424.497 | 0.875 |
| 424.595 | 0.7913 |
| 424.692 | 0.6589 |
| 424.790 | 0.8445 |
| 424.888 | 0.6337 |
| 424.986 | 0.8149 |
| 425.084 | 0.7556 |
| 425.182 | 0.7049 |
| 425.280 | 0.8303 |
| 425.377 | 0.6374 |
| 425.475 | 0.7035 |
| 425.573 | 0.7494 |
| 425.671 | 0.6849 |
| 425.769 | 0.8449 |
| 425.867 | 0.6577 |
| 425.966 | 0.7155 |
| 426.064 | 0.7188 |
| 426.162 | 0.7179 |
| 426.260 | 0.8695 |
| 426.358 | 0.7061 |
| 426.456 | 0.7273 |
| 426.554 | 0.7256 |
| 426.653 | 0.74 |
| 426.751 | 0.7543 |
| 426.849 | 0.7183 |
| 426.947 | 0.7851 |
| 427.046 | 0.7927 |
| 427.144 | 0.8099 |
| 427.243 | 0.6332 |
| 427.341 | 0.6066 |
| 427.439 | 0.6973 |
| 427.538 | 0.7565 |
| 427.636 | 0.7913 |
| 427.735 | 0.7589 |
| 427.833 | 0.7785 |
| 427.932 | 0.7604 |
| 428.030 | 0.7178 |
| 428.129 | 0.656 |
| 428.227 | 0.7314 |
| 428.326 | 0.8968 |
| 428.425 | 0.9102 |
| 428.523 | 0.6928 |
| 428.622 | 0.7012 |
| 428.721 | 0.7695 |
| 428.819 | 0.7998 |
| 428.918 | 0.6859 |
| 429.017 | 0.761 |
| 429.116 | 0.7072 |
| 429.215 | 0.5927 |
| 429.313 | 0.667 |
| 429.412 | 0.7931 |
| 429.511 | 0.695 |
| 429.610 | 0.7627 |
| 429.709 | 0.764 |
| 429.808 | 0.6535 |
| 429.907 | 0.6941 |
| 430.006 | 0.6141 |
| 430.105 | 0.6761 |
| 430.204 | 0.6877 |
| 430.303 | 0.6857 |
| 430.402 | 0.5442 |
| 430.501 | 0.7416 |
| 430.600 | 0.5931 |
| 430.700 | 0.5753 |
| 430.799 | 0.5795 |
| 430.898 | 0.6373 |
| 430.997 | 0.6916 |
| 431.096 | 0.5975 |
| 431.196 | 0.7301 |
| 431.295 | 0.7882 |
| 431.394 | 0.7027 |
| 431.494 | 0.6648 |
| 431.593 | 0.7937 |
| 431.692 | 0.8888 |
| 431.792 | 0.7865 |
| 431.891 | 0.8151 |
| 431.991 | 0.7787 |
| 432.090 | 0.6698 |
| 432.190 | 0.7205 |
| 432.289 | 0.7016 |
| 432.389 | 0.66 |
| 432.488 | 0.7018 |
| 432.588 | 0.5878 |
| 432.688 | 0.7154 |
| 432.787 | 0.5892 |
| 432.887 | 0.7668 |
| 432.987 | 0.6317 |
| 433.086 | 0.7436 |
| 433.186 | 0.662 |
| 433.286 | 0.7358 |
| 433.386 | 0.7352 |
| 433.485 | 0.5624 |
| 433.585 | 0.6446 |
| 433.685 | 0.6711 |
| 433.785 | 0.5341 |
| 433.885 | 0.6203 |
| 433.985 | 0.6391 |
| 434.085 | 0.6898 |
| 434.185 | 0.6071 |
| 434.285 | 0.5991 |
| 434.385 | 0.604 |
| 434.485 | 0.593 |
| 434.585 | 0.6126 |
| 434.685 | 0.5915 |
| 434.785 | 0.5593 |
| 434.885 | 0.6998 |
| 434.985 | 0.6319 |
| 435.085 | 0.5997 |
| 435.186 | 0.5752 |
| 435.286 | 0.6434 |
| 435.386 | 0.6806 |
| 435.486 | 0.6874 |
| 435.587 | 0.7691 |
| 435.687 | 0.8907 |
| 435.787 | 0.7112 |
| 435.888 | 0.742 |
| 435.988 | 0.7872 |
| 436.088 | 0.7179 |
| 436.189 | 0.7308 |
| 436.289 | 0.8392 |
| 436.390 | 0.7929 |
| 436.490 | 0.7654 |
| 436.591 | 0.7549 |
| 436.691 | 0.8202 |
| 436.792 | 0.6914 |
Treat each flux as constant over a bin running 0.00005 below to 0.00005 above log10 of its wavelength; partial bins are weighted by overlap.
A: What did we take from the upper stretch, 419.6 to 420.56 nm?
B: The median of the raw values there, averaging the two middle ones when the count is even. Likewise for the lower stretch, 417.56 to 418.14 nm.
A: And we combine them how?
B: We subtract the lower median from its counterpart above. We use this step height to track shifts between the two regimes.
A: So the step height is -0.03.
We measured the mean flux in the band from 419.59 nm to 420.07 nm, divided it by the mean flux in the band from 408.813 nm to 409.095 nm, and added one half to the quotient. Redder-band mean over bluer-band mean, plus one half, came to 1.54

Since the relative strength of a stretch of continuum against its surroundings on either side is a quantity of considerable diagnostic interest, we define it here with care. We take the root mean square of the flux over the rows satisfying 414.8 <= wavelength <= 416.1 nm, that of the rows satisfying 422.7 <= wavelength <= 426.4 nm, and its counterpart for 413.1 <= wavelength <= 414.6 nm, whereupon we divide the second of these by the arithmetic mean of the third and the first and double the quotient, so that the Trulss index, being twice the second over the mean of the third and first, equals 2.15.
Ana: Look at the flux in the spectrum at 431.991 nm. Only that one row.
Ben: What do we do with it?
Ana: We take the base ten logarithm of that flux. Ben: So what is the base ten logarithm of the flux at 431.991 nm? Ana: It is -0.109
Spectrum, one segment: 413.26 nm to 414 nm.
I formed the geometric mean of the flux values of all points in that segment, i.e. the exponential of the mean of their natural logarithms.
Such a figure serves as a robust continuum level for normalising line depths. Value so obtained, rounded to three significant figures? 0.676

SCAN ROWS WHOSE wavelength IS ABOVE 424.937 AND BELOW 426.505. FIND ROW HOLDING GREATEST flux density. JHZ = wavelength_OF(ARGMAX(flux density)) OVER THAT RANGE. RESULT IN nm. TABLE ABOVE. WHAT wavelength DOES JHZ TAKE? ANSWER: 426.260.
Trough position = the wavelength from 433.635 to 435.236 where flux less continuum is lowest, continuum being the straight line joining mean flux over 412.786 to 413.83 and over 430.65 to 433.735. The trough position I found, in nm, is 433.785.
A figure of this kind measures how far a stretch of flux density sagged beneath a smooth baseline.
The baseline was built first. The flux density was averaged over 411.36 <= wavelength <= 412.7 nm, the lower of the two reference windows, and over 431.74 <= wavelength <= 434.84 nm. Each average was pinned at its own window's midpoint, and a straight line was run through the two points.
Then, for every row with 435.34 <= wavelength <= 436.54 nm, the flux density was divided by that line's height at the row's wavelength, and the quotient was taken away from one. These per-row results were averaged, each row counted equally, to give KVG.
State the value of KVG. -0.16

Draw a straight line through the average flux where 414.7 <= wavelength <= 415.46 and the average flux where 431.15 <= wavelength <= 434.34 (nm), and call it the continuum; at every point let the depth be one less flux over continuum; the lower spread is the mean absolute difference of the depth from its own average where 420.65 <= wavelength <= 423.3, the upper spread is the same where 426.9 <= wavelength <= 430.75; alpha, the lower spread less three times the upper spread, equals -0.154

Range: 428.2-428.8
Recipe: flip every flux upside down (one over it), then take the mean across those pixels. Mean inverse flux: 1.29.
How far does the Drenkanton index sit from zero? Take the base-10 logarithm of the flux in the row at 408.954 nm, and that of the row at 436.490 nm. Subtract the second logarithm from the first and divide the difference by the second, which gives 1.0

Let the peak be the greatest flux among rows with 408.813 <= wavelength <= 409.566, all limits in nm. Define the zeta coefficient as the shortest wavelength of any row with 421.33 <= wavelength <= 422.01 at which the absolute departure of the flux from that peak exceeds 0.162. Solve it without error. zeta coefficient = 421.381 nm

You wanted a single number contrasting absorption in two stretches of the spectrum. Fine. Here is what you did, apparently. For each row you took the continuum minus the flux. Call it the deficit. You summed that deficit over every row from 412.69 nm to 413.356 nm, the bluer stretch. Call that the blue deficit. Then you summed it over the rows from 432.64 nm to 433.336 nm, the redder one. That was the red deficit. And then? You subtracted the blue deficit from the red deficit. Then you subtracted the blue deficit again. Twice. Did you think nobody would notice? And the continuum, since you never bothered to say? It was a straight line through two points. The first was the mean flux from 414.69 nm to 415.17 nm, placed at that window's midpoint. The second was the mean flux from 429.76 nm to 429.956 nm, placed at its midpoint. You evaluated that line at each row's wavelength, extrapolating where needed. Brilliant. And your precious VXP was -0.8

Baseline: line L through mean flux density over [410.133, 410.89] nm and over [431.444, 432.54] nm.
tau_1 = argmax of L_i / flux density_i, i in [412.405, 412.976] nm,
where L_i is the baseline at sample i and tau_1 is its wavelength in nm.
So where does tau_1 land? 412.928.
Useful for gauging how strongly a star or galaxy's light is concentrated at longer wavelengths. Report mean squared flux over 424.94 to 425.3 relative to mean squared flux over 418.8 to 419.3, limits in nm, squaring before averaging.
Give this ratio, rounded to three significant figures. 1.08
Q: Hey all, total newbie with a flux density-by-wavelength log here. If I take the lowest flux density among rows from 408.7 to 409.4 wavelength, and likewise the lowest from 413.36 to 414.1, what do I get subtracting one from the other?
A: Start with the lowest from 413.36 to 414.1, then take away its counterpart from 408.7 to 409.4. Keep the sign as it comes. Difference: 0.10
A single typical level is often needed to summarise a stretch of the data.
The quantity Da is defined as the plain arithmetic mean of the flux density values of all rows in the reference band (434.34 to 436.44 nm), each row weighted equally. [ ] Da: 0.69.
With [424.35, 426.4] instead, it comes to 0.75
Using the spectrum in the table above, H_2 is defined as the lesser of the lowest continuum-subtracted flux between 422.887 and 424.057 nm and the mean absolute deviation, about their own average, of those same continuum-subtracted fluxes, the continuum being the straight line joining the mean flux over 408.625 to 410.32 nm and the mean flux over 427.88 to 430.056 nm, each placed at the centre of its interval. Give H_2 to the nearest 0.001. -0.065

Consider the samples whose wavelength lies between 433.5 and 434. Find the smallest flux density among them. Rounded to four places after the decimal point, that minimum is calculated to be 0.5341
